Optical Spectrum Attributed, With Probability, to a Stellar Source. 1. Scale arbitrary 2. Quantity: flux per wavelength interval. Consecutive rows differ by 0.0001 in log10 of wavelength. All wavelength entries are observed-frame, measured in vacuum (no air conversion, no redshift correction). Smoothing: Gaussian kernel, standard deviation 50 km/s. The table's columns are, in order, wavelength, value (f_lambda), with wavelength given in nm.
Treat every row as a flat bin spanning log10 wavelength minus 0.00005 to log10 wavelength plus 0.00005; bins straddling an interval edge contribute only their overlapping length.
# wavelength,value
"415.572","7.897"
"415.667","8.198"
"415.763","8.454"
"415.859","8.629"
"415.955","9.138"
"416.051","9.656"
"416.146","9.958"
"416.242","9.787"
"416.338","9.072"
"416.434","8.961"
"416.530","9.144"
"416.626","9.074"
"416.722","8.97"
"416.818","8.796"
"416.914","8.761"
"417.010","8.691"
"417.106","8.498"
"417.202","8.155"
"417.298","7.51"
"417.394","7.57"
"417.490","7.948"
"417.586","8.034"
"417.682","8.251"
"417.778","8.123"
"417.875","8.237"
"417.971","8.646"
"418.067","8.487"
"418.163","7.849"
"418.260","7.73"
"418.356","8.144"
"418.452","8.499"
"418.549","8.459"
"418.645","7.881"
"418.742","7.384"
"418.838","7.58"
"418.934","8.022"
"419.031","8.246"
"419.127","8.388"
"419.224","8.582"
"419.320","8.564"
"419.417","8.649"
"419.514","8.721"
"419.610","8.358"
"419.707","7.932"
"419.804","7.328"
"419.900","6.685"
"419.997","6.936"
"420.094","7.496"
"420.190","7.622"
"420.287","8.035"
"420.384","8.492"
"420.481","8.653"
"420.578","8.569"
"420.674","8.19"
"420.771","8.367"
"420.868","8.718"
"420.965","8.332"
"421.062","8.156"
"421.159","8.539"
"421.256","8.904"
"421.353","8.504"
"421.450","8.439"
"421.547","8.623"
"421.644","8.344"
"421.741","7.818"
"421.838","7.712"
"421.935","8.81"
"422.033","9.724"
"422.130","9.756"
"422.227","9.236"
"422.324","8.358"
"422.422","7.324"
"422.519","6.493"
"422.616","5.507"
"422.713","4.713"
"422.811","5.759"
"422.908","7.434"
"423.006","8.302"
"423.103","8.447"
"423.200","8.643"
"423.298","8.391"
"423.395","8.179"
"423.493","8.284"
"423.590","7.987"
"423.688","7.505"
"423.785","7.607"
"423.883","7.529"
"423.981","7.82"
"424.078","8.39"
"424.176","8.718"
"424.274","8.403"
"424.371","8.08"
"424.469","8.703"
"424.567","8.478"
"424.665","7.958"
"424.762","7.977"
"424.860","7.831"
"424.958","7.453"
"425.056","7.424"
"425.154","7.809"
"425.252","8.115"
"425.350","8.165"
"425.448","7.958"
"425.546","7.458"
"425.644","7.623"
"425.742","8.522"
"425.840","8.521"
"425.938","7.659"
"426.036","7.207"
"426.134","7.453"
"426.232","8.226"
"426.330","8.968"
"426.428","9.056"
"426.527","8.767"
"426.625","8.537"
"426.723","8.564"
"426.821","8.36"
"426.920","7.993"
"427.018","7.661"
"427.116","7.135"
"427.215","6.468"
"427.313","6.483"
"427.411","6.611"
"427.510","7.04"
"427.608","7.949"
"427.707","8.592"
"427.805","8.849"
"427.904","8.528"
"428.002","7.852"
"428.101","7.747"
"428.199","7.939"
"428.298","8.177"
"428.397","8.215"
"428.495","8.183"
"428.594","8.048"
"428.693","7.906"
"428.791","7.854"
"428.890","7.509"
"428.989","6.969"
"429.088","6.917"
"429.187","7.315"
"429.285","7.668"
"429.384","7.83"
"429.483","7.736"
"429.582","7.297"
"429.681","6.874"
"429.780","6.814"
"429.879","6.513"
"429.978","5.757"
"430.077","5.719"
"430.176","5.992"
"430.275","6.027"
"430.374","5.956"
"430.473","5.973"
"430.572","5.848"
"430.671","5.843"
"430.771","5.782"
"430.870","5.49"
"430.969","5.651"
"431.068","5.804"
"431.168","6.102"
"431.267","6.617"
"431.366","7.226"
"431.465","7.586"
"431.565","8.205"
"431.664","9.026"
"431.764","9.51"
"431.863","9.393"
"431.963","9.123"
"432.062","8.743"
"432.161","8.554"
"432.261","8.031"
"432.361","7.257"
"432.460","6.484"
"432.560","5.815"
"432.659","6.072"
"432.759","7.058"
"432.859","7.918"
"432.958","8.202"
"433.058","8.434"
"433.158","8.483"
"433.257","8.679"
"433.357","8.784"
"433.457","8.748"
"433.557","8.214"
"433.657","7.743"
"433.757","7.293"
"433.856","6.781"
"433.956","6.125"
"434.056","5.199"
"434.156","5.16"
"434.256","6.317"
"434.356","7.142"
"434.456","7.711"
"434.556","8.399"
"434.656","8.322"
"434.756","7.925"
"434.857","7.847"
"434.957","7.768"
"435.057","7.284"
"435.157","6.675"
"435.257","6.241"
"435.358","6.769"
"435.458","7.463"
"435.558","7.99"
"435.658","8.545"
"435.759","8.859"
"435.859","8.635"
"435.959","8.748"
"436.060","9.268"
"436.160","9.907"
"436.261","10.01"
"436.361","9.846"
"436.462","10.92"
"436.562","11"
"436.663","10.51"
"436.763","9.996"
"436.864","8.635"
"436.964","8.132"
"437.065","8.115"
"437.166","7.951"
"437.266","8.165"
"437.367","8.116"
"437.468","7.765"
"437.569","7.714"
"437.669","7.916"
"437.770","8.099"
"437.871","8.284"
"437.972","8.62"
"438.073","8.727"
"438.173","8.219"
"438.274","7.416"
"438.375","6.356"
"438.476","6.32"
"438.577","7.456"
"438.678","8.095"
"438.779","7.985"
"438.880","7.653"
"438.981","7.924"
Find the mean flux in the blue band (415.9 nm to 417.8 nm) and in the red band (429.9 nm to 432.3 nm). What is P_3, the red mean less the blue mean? -1.7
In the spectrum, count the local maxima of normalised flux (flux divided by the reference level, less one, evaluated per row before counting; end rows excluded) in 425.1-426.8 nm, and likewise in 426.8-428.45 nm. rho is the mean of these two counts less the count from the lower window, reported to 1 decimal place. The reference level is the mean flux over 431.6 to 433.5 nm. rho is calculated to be -1.0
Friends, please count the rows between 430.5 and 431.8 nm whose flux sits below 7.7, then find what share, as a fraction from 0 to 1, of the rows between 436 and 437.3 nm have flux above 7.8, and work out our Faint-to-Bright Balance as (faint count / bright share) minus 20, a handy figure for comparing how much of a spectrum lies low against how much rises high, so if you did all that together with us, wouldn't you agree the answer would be -10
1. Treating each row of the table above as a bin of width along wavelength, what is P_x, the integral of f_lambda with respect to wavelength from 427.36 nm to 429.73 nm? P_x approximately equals 18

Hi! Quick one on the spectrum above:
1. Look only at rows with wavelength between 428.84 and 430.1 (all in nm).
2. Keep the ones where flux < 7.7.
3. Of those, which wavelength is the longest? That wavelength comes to 430.077 nm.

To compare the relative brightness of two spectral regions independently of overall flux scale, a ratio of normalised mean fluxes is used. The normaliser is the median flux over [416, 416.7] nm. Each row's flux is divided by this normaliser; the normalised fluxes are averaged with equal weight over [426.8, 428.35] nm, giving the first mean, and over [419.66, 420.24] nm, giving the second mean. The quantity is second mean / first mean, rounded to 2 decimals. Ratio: 0.95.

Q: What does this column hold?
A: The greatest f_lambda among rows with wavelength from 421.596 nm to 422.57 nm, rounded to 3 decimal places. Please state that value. 9.756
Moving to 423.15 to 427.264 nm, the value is 9.056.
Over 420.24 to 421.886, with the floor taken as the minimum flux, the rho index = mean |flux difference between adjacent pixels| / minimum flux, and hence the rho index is 0.036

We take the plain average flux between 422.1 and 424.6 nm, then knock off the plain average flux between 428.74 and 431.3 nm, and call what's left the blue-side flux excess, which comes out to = 1.3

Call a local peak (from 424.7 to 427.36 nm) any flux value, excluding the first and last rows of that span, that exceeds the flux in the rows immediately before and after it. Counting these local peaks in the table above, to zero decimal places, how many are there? 4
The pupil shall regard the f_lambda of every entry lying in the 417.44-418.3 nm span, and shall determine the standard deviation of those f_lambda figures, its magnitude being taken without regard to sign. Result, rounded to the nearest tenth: 0.3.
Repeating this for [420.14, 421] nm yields 0.3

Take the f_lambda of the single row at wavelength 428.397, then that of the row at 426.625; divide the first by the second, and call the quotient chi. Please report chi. 0.96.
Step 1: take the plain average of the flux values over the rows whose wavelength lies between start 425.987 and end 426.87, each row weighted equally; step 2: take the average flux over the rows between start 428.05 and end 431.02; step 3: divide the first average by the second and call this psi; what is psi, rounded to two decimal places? 1.21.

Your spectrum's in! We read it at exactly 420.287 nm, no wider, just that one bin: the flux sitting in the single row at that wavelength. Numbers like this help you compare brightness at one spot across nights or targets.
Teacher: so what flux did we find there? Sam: 8.035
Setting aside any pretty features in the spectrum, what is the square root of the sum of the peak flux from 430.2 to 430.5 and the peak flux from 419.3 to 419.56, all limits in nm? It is 3.84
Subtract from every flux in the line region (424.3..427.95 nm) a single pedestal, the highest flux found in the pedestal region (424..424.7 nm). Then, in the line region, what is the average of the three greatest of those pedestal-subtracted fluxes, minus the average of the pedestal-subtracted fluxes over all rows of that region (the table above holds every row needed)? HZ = 1.0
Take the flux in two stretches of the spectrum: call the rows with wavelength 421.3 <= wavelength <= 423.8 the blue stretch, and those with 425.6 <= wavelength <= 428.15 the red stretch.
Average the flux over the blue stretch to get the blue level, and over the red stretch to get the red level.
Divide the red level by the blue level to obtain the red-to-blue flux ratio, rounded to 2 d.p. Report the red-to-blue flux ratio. 1.00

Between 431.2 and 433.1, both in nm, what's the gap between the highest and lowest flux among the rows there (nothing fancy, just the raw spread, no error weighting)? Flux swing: 3.7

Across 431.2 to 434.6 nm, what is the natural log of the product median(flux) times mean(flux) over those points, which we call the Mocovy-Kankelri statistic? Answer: 4.09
